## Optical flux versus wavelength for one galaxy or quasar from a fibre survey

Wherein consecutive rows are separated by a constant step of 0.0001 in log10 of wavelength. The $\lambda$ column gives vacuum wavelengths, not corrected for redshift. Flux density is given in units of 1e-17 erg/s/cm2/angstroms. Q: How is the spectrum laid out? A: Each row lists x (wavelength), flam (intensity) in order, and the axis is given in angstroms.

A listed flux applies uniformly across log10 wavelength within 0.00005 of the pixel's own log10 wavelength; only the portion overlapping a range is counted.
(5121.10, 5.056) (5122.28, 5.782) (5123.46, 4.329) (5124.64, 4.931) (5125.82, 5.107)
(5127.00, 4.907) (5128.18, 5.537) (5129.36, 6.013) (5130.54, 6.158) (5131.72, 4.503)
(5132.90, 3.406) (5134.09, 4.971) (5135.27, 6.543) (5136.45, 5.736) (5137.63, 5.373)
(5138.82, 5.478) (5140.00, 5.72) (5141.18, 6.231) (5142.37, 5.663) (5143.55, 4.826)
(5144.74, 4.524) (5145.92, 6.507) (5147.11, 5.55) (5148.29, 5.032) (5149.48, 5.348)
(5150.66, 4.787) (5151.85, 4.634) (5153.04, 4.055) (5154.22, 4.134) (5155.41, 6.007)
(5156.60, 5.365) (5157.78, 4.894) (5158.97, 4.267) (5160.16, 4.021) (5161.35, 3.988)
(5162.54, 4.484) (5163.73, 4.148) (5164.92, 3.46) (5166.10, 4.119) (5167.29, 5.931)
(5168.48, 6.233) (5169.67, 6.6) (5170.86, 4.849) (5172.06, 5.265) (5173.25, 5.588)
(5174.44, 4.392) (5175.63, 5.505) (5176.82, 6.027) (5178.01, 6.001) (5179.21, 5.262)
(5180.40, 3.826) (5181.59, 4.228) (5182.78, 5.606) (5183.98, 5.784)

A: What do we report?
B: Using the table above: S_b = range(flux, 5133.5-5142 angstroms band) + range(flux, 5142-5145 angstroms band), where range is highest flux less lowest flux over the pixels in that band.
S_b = 2.7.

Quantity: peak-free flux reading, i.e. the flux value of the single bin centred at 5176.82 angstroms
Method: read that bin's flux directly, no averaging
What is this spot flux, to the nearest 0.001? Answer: 6.027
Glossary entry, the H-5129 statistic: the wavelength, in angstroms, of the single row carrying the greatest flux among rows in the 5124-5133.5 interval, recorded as 5130.54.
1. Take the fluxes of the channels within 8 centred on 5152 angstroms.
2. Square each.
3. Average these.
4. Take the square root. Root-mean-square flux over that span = 4.9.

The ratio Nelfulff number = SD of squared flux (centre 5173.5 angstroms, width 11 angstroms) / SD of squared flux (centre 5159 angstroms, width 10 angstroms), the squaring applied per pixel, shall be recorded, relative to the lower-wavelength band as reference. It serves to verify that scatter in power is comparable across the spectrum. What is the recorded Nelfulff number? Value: 1.11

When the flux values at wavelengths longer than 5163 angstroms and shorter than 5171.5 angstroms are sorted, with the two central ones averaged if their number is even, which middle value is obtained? 4.8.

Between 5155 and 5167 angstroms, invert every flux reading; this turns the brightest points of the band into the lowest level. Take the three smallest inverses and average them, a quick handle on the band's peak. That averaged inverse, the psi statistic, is 0.1857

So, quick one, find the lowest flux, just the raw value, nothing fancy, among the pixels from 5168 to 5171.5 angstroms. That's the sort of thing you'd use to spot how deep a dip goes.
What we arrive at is 4.849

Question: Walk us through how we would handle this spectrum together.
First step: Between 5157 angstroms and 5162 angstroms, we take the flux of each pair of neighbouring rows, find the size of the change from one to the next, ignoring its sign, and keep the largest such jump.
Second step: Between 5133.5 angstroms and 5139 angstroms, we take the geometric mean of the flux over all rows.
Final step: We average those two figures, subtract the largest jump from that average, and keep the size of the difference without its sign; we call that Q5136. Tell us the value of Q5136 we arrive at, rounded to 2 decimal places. 2.48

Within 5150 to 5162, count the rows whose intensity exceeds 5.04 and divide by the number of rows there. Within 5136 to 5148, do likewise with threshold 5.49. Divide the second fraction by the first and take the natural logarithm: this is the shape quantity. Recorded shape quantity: 1.1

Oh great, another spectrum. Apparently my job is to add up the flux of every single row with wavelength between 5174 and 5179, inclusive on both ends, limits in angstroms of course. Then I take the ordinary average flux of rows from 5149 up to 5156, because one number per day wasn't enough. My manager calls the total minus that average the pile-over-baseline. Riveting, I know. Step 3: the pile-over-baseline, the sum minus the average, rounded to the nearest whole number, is 17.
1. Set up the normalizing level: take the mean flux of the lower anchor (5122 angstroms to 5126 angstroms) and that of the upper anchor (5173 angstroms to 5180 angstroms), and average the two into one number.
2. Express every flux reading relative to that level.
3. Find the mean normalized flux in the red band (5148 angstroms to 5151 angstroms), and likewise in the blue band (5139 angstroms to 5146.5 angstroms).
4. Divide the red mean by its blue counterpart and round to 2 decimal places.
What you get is 0.91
